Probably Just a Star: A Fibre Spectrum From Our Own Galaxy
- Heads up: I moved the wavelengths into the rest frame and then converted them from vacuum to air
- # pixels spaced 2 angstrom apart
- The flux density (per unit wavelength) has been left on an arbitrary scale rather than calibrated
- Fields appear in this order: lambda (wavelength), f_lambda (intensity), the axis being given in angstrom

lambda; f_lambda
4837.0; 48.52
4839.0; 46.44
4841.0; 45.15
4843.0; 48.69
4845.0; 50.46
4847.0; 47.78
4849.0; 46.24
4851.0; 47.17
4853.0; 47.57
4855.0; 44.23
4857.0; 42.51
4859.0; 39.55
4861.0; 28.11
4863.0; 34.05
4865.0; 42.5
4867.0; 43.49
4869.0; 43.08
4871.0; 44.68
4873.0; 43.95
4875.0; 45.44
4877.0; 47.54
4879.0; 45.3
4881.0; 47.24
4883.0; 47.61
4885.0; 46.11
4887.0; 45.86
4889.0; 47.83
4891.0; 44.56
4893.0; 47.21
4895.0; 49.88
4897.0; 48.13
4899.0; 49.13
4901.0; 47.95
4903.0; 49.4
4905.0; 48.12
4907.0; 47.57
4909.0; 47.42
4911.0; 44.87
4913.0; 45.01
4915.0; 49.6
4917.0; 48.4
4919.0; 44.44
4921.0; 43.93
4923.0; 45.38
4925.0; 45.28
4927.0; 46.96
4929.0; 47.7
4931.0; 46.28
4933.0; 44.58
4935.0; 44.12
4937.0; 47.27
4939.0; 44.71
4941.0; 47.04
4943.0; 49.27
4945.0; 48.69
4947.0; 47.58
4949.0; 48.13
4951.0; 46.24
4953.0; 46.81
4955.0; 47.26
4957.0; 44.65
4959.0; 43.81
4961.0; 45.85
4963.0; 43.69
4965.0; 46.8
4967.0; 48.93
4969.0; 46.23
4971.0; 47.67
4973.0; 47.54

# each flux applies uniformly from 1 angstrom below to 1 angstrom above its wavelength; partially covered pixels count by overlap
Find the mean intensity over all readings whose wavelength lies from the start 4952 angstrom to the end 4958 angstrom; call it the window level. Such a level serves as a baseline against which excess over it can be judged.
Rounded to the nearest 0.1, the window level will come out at 46.2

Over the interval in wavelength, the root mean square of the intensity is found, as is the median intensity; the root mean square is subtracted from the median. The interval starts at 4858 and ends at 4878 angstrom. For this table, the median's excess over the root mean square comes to 1.7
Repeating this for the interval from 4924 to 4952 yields 0.3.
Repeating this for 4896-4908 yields -0.3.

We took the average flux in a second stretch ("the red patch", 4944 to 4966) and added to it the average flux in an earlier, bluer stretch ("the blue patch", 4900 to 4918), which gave 94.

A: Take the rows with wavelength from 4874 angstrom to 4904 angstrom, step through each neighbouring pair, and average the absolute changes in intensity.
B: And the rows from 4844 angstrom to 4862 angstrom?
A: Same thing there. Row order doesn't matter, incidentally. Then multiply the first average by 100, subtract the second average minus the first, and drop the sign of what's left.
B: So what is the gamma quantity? 172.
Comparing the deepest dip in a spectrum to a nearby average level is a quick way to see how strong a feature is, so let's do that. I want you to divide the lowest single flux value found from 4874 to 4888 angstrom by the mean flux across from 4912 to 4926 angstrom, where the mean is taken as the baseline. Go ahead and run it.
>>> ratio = 0.98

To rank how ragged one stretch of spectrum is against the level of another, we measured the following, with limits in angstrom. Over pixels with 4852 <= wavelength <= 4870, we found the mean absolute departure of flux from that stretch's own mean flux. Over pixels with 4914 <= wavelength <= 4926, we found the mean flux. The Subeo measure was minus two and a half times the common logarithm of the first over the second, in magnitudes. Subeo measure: 2.5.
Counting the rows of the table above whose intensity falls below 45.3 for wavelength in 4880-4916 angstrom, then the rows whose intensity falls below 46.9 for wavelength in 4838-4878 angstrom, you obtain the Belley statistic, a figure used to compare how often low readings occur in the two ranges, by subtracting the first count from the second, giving 11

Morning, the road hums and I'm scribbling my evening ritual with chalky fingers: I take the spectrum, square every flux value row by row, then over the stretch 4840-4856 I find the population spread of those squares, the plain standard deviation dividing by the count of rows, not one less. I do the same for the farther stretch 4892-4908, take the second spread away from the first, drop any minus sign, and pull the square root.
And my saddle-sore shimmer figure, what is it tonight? 9.4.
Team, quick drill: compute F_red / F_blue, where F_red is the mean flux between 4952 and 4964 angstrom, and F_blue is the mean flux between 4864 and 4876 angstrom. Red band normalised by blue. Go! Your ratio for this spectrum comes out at 1.03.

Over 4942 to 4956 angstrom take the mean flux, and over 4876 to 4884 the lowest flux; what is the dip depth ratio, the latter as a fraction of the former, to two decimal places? 0.95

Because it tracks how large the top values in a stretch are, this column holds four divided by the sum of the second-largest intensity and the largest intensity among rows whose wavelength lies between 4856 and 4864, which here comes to 0.0487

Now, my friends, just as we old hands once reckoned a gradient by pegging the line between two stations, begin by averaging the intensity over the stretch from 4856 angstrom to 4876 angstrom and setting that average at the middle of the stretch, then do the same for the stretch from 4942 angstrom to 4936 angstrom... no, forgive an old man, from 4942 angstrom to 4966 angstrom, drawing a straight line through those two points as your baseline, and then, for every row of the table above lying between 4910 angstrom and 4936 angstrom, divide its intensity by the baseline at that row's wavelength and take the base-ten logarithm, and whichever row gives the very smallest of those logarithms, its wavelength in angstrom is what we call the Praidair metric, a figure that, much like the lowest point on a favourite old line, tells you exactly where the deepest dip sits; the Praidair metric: 4935.0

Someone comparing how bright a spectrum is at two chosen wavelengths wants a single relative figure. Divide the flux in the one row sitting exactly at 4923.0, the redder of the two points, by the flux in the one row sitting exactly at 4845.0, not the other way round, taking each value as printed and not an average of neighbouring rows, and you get 0.90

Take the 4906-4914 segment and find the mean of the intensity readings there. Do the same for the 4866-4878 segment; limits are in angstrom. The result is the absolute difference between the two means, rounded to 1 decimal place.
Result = 1.5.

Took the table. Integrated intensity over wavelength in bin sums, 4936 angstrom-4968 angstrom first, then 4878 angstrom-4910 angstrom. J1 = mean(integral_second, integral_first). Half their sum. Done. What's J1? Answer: 1506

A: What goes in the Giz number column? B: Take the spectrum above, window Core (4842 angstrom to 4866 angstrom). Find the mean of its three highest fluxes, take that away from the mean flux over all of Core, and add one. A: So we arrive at -4.7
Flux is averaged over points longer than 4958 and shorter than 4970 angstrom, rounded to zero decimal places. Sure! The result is 46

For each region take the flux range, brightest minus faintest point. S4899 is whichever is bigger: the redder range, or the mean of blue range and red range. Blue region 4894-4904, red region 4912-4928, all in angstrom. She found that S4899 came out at 5.7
